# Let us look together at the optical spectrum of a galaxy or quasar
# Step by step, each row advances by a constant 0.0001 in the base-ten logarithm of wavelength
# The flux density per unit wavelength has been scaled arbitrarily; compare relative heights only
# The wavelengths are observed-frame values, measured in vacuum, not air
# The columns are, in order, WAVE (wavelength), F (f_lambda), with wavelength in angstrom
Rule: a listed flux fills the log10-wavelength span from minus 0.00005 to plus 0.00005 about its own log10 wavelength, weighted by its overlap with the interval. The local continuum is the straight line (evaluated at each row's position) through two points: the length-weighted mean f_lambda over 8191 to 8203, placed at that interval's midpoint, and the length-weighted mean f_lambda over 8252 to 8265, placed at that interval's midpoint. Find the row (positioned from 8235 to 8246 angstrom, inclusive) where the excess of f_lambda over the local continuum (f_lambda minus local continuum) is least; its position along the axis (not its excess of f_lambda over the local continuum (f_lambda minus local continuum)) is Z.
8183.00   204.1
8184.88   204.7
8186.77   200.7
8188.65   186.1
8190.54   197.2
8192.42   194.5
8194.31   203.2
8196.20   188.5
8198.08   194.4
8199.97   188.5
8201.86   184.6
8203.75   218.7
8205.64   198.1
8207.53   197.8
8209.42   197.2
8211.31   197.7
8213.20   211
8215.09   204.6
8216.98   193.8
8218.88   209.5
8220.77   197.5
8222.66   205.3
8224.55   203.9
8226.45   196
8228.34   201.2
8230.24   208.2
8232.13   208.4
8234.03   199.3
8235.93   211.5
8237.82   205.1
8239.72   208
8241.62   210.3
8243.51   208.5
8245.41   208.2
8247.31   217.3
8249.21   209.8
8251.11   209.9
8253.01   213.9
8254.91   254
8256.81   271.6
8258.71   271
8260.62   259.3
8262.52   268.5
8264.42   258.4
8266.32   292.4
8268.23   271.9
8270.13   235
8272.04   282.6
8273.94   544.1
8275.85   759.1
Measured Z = 8245.41 angstrom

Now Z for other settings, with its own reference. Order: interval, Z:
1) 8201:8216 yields 8201.86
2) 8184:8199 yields 8196.20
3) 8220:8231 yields 8226.45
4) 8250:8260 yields 8251.11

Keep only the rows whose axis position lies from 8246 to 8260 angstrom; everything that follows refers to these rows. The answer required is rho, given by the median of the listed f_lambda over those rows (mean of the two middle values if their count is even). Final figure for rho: 217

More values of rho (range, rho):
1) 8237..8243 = 208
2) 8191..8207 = 194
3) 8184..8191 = 199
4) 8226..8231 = 201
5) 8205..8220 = 198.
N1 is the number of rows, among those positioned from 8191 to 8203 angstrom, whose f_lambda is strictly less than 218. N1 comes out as 6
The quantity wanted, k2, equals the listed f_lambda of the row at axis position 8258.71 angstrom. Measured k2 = 271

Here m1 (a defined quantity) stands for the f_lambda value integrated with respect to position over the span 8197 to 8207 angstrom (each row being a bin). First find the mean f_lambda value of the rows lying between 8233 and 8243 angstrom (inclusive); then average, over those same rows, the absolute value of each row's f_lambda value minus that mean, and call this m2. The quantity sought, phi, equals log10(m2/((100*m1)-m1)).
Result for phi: -4.72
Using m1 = 1968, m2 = 3.7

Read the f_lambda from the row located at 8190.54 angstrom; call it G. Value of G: 197.2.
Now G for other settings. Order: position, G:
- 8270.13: 235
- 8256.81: 271.6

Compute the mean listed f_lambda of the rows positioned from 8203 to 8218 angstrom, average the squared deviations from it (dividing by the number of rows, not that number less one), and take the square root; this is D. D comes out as 8.0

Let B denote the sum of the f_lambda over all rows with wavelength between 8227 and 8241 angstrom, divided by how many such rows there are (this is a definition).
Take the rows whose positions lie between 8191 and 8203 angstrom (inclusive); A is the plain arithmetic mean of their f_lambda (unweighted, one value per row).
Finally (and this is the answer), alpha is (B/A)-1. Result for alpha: 0.07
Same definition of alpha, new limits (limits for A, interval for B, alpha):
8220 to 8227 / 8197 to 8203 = -0.06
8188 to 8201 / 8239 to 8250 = 0.09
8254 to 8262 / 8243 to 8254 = -0.20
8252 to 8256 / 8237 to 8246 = -0.11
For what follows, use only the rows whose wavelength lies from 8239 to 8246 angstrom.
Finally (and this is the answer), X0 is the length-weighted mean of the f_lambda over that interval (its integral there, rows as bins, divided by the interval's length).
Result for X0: 209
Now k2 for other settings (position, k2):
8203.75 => 218.7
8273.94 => 544.1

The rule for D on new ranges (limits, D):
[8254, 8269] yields 11.2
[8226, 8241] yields 5.0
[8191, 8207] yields 10.1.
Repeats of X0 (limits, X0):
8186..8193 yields 195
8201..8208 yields 200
